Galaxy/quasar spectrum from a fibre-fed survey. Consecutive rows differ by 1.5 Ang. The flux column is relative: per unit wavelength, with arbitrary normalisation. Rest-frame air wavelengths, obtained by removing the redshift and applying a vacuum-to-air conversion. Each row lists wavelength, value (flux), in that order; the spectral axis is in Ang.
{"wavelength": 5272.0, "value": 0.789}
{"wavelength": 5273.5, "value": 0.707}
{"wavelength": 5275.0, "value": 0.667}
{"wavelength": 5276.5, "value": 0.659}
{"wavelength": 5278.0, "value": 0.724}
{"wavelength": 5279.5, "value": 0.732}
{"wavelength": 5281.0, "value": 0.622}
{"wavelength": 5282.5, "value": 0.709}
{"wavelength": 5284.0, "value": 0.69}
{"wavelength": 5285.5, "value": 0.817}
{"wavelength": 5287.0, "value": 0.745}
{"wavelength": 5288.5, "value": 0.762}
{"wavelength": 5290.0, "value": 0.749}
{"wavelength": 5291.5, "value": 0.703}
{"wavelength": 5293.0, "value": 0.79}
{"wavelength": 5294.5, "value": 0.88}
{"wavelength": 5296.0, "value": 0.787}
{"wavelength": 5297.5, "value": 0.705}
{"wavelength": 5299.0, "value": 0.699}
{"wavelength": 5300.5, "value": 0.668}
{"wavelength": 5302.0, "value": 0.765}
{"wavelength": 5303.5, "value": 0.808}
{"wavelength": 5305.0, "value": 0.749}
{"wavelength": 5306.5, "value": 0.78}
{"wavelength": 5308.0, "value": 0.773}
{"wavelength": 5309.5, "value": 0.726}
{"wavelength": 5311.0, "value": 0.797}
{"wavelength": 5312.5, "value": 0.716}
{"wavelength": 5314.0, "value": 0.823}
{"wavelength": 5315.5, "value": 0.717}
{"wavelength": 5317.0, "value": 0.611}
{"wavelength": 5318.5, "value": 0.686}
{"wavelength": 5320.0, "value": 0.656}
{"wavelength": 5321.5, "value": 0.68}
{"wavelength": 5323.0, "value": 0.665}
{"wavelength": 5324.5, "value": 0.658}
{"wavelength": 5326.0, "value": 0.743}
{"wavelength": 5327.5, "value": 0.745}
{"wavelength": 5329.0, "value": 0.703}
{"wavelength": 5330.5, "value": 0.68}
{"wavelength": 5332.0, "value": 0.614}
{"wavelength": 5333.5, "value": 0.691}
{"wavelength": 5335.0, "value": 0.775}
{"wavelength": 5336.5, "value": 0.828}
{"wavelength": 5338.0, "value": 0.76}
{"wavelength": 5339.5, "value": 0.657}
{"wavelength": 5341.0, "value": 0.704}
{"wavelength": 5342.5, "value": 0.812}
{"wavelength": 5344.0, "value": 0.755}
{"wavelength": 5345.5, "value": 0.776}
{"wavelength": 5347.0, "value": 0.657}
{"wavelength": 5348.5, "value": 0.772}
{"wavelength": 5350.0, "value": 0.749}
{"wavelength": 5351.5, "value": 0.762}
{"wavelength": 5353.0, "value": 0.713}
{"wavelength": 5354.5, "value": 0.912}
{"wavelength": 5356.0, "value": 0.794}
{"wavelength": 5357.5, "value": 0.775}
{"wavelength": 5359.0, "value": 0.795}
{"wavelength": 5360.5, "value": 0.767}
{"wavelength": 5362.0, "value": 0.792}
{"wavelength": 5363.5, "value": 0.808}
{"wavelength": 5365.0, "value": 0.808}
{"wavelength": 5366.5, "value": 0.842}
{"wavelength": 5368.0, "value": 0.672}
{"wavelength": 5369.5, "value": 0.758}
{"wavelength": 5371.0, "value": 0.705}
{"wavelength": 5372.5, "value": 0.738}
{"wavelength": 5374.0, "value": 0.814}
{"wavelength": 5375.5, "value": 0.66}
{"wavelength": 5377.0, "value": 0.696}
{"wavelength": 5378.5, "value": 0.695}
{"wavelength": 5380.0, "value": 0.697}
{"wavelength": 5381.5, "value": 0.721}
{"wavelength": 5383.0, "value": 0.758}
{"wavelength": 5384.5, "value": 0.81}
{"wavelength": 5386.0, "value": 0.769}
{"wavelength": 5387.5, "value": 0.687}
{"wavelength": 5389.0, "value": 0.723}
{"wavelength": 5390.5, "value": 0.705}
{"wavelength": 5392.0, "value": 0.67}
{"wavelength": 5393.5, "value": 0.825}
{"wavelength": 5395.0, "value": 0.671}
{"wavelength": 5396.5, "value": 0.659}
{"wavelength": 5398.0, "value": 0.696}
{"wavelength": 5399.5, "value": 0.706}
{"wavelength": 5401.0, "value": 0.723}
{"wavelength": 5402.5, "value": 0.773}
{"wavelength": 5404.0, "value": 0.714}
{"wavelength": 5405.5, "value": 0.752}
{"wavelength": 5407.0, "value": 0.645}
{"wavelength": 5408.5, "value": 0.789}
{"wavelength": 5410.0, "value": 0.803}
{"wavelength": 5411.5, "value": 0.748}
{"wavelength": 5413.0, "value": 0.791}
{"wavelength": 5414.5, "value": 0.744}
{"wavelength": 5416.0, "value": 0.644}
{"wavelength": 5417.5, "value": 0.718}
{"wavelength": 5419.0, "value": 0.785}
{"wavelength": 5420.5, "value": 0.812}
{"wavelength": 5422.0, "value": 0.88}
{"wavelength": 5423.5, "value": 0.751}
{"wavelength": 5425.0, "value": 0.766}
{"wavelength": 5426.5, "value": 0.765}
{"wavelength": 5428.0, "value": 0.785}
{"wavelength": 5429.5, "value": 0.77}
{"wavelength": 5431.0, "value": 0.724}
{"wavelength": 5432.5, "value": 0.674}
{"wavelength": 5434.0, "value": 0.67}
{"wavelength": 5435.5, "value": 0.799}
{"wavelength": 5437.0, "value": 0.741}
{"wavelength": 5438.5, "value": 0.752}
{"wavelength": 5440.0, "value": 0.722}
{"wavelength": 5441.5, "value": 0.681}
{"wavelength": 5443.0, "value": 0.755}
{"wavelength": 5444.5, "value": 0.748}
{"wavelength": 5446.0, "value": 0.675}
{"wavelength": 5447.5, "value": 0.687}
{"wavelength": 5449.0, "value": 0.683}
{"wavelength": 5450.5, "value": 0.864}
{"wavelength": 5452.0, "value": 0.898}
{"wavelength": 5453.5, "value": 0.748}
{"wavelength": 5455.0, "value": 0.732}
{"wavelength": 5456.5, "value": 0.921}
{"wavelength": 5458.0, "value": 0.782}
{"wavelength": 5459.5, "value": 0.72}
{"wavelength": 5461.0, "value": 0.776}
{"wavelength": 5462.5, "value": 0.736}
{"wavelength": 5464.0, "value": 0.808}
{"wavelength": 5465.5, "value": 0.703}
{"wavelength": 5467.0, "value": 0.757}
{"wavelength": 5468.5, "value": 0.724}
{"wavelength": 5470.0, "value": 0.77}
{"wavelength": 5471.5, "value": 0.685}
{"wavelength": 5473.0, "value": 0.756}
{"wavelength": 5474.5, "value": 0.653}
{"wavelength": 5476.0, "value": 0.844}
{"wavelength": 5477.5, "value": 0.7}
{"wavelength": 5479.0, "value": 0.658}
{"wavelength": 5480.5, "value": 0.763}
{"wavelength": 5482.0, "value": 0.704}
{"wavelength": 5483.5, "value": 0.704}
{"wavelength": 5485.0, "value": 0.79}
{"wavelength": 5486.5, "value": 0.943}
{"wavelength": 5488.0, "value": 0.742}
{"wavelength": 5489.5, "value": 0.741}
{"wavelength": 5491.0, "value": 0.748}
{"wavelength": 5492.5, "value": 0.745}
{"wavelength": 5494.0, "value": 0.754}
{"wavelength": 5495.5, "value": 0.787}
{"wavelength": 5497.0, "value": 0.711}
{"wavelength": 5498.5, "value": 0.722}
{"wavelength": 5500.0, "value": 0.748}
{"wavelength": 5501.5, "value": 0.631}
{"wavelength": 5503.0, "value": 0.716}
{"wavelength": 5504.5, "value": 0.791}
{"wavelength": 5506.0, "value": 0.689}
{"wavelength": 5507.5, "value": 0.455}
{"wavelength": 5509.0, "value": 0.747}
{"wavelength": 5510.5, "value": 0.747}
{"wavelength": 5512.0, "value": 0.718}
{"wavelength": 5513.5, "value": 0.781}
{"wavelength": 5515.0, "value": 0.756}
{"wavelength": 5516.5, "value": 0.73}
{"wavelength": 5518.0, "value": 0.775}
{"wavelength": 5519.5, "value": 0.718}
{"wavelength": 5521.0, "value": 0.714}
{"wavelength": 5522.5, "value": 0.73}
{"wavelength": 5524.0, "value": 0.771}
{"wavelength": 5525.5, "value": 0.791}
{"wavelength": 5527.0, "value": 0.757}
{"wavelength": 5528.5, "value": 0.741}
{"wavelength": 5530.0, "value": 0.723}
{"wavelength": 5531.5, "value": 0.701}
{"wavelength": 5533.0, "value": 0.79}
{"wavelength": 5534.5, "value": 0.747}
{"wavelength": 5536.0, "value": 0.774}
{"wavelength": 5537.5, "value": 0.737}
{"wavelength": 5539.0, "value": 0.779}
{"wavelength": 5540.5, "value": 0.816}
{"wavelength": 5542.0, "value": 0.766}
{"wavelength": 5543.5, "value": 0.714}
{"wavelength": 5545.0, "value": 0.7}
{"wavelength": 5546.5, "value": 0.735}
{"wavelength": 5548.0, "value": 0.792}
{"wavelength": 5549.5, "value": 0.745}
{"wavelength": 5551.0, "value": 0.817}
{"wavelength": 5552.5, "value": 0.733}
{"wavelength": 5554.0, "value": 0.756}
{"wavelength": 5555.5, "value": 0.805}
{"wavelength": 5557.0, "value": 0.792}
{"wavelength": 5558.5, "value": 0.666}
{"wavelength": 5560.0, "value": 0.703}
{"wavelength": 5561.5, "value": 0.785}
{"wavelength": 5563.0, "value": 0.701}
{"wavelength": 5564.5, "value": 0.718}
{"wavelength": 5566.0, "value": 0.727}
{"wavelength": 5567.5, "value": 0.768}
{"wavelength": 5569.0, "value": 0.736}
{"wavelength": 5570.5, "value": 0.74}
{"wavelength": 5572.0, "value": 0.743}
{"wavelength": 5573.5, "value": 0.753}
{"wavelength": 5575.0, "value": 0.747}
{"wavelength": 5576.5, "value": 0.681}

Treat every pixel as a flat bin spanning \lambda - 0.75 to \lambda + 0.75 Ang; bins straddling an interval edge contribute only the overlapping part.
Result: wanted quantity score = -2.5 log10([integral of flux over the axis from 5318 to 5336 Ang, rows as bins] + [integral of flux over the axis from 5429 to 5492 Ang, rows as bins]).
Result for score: -4.44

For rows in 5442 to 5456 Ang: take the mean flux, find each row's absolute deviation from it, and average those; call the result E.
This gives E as 0.056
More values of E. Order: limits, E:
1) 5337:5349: 0.048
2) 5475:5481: 0.062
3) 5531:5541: 0.030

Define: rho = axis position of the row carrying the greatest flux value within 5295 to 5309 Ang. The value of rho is 5303.5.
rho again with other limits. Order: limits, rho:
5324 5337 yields 5336.5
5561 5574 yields 5561.5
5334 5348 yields 5336.5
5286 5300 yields 5294.5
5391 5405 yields 5393.5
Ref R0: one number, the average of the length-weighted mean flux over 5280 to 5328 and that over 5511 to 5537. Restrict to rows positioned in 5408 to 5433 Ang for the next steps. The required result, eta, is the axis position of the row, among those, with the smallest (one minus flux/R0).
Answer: 5422.0 Ang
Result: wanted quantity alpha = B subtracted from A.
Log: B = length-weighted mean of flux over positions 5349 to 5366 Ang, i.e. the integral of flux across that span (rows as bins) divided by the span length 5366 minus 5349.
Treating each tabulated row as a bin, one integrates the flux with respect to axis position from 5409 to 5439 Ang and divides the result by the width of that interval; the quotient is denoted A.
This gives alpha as -0.033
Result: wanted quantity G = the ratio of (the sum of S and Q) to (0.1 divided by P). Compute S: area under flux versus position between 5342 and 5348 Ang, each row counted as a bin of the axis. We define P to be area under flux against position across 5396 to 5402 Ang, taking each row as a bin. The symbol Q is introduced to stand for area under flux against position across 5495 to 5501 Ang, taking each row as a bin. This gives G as 374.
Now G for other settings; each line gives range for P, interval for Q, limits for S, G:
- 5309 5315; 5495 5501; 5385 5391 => 402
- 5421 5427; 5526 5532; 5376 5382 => 409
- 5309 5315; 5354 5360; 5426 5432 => 432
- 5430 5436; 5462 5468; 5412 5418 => 380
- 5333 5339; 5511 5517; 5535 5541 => 417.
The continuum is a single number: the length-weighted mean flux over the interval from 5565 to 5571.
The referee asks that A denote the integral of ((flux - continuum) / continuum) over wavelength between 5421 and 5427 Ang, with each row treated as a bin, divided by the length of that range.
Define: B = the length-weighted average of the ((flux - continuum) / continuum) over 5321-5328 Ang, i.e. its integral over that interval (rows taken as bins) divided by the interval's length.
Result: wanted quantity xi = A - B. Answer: 0.128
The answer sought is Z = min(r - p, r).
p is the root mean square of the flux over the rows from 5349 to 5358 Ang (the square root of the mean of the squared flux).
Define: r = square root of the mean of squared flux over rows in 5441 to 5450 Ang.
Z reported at -0.081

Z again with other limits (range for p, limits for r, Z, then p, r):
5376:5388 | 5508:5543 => 0.023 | 0.73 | 0.753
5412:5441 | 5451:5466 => 0.031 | 0.75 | 0.786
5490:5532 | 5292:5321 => 0.016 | 0.73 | 0.747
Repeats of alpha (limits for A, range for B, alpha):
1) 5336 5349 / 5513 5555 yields -0.009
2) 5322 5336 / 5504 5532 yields -0.029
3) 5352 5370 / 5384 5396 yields 0.057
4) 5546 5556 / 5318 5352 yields 0.050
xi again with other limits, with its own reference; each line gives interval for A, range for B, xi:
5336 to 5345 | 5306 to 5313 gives -0.011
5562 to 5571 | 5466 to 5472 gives -0.002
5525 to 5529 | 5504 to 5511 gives 0.112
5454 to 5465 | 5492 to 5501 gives 0.052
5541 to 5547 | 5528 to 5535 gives -0.011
